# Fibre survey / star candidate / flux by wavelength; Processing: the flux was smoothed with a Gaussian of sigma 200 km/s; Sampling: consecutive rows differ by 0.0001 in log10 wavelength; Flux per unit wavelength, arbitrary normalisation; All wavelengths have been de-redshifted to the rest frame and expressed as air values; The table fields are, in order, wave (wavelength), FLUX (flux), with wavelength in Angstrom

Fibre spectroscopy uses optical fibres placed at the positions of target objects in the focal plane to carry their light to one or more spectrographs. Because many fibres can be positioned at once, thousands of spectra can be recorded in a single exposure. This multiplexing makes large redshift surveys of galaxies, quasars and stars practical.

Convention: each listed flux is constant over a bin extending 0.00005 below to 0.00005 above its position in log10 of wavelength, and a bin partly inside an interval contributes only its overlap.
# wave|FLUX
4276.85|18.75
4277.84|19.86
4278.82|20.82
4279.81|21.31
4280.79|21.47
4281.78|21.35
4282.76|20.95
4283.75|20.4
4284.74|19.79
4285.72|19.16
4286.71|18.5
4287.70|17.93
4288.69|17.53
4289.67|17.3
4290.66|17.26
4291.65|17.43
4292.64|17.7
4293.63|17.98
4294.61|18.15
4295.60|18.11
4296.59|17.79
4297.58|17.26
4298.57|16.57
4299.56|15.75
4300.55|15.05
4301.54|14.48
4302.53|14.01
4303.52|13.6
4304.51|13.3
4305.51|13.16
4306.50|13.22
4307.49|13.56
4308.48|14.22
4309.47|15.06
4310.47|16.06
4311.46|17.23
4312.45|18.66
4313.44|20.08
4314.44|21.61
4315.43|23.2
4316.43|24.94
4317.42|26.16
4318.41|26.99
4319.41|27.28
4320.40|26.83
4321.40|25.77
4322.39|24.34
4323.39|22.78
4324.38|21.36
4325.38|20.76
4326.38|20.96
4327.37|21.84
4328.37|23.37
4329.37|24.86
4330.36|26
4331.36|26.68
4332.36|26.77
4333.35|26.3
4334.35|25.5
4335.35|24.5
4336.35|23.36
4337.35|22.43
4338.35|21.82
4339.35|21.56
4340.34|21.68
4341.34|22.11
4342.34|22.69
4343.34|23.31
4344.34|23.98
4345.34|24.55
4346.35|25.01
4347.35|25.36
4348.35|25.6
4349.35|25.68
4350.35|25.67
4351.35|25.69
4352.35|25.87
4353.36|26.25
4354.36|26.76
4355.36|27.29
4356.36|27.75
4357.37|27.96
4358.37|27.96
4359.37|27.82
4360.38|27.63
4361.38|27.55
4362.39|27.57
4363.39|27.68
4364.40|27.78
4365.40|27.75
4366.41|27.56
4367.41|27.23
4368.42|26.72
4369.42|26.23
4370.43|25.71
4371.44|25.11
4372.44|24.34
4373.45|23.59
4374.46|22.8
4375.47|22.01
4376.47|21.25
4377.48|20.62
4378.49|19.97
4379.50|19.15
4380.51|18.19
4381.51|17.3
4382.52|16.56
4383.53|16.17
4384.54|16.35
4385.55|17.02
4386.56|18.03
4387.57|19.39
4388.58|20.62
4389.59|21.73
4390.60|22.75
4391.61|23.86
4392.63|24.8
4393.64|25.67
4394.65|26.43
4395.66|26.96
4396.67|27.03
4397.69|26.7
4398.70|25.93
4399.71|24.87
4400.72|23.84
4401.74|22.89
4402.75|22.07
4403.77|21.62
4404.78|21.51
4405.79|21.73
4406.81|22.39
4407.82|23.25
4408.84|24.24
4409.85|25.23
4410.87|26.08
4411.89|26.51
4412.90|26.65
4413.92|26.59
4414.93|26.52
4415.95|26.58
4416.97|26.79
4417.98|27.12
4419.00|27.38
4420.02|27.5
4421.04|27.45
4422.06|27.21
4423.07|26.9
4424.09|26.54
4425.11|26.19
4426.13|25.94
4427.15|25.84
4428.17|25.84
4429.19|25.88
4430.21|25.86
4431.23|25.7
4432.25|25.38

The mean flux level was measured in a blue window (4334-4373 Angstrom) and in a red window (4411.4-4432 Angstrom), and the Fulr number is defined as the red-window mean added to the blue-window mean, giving 52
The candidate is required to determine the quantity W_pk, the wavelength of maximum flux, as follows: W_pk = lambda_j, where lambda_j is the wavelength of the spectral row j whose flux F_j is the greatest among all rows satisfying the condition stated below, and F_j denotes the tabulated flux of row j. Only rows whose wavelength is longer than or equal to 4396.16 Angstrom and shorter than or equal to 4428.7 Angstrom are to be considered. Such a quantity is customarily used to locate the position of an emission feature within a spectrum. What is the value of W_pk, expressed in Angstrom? 4420.02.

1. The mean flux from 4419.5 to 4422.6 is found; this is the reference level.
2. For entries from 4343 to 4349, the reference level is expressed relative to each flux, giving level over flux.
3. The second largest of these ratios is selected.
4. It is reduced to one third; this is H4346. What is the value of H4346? 0.38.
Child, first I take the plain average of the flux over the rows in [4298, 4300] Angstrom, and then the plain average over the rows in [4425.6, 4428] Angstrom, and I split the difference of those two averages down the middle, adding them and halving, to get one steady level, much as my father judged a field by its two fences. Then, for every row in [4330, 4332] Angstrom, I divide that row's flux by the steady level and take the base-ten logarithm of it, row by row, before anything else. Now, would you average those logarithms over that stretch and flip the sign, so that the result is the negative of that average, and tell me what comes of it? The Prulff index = -0.098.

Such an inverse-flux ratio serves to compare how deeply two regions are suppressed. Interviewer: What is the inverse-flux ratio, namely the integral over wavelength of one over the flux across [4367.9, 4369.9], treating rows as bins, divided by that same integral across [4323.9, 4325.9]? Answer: 0.80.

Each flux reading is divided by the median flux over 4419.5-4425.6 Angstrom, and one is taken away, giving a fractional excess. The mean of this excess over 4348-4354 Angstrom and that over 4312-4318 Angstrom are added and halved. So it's -0.11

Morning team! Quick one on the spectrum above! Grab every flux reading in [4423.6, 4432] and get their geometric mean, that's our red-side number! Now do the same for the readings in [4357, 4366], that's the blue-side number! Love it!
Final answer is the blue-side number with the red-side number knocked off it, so 1.8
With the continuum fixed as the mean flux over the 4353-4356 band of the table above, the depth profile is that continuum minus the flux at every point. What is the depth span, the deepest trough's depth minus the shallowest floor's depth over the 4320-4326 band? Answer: 6.1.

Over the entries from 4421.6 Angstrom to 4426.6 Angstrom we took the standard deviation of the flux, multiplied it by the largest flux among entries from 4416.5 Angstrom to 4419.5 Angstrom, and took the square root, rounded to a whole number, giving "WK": 4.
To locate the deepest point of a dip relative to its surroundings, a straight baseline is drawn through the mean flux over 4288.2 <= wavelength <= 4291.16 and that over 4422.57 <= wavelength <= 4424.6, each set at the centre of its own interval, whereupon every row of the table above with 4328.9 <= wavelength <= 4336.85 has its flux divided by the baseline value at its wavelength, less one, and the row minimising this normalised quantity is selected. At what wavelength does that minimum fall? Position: 4336.35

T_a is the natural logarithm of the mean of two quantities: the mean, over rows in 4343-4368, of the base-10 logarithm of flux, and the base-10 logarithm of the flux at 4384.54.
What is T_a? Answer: 0.28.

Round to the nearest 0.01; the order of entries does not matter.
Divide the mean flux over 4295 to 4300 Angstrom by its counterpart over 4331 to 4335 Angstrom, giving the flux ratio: 0.65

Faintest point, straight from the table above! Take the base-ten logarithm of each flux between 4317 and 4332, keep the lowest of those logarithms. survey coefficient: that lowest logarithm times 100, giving 132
